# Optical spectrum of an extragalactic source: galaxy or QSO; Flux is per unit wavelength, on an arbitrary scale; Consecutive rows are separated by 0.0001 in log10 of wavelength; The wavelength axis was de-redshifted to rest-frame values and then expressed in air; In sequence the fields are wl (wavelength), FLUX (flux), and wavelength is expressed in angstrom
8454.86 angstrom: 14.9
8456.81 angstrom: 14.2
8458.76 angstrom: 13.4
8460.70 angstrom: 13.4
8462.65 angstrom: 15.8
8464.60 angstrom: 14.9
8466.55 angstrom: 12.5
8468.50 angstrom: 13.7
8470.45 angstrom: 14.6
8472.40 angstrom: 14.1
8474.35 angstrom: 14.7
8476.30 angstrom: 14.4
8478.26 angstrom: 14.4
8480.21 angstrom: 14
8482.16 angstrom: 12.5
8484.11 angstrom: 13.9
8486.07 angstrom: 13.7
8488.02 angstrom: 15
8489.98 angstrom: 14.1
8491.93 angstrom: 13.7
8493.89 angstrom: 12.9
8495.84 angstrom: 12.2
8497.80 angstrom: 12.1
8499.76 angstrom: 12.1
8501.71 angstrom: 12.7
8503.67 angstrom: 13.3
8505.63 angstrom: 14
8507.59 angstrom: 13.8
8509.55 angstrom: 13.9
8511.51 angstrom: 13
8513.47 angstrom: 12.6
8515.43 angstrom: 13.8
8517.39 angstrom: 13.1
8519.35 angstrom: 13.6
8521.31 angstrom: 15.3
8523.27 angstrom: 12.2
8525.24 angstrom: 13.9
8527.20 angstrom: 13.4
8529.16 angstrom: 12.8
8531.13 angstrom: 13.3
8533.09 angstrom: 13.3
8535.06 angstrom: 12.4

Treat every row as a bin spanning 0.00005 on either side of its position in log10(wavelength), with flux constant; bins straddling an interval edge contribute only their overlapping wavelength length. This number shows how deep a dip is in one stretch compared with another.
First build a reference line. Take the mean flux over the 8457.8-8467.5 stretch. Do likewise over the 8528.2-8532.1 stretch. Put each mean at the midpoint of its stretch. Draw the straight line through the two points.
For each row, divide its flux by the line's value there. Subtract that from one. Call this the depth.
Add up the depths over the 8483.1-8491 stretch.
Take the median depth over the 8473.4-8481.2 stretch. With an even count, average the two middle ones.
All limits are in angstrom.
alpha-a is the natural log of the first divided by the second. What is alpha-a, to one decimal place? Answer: 1.2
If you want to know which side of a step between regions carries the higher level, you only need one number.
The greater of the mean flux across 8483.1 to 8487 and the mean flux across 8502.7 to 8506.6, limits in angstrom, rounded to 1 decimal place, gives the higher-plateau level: 13.8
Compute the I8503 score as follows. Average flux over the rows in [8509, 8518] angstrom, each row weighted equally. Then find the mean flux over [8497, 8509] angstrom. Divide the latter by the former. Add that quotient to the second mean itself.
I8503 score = 14.0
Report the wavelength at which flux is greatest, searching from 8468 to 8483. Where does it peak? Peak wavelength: 8474.35 angstrom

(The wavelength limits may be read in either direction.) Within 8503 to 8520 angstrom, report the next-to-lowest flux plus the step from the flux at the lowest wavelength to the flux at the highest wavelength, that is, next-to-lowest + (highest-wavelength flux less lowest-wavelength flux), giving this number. 13.3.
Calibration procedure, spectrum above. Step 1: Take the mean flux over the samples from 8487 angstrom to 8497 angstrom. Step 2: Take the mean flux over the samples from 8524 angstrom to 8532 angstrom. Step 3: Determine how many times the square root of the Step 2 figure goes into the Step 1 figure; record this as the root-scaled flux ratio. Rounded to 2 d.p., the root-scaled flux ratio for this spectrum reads 3.72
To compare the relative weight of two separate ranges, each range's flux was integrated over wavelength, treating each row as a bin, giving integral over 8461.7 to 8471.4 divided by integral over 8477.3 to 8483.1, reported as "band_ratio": 1.75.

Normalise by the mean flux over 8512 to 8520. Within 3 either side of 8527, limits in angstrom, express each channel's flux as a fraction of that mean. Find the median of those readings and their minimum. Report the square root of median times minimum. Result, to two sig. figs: 0.99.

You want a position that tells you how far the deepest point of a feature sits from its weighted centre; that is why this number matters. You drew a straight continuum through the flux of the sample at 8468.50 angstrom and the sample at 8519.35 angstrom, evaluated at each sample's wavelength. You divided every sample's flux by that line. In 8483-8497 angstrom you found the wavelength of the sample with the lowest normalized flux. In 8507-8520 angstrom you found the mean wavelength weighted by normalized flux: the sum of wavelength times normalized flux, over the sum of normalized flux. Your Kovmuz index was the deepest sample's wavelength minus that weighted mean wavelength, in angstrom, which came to -17.6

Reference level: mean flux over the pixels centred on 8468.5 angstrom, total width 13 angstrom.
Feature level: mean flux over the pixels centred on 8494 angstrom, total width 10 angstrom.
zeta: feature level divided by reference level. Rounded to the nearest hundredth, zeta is 0.91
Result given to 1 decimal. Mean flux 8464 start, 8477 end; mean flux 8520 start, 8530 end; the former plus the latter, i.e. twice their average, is 27.6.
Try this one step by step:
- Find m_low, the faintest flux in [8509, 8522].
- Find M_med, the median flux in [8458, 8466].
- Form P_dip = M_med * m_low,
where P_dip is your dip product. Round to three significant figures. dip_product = 178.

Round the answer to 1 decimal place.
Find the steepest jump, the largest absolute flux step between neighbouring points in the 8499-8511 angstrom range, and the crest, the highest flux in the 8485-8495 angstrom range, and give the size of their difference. 14.3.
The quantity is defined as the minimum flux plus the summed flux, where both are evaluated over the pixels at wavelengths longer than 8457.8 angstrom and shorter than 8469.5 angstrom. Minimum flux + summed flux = 96.2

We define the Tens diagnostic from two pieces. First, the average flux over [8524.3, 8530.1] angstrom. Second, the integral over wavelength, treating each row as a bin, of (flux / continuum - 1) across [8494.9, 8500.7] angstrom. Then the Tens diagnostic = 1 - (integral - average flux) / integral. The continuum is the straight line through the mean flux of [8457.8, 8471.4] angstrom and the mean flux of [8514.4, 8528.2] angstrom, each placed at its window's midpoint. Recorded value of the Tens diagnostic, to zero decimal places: -19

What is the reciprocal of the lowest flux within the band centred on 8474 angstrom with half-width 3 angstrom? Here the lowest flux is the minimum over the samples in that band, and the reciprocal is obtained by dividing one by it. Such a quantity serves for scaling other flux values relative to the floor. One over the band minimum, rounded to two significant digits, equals 0.071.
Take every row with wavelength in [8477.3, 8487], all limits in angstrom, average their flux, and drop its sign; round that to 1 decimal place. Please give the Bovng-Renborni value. 13.7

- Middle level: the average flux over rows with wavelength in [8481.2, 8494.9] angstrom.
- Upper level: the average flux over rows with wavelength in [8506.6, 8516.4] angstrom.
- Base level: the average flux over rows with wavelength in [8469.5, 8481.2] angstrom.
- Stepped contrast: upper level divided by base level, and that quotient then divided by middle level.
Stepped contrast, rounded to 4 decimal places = 0.0683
